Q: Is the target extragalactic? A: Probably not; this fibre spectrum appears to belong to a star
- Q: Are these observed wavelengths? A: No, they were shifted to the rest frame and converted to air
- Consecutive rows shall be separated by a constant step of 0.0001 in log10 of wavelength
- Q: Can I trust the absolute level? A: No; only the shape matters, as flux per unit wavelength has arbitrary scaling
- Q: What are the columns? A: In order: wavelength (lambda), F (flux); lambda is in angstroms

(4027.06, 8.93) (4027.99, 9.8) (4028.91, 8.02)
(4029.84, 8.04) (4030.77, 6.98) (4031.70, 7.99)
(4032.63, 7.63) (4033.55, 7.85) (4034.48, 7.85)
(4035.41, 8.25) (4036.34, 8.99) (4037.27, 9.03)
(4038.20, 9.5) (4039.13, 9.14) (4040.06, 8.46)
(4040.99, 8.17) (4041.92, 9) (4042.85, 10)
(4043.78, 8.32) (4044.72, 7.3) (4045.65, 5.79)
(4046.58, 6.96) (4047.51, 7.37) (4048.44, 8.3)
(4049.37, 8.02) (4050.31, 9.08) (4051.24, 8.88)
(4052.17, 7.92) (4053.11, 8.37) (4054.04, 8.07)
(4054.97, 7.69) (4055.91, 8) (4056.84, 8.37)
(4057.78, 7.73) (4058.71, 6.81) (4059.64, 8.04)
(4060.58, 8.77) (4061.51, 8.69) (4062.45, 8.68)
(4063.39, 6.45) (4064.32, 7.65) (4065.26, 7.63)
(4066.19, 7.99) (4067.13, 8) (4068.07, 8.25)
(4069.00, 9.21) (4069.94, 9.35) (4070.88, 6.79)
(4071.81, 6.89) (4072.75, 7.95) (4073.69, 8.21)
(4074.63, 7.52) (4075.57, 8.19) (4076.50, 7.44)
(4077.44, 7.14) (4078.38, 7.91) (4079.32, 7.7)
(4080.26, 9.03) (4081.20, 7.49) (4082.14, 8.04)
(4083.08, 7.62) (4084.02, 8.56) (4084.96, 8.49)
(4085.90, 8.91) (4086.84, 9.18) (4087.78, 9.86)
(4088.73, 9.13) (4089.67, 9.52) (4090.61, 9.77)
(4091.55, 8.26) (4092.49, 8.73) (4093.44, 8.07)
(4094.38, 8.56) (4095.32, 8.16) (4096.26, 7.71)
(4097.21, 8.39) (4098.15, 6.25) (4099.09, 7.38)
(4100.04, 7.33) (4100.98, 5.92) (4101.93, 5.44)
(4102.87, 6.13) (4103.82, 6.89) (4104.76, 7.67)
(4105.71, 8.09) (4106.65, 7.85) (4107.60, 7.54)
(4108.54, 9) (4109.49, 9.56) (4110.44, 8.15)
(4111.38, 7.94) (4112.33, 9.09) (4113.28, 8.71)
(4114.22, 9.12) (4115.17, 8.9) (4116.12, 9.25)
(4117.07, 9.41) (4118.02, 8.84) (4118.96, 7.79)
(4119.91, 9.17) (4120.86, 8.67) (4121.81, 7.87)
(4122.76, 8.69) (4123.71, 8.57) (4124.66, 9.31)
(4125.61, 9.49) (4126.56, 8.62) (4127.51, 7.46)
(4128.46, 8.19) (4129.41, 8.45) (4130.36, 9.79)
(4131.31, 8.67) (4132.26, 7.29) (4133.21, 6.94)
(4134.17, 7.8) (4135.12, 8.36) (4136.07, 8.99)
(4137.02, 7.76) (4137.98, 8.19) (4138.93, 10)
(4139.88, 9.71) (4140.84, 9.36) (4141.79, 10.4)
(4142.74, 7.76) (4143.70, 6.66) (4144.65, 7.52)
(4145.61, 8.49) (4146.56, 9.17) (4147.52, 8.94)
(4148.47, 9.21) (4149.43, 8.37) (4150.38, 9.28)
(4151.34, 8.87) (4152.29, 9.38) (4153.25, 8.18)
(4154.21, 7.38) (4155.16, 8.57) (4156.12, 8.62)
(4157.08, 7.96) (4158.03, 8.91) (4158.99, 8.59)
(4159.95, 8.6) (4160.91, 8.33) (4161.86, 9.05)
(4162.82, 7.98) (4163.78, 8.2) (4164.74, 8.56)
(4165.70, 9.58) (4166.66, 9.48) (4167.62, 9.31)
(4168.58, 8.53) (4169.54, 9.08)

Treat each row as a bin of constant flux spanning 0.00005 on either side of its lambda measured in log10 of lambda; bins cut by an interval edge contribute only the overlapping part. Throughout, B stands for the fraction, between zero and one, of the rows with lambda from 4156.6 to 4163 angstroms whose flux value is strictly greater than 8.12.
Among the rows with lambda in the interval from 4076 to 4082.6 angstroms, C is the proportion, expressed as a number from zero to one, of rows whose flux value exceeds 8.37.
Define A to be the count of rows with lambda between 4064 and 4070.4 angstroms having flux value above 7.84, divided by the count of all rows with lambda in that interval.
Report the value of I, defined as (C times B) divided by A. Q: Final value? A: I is 0.14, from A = 0.71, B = 0.7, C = 0.1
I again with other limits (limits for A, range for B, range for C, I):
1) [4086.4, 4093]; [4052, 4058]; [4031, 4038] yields 0.08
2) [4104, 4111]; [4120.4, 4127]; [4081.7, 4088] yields 0.86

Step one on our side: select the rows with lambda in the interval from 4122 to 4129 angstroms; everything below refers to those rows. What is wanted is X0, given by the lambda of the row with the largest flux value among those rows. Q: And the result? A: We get 4125.61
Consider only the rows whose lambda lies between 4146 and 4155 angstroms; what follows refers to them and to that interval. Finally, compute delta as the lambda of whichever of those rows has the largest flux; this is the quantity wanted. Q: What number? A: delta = 4152.29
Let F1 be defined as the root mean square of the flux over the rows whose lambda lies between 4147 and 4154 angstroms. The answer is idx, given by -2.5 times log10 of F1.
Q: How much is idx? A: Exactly -2.37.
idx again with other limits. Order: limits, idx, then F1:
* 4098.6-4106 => -2.10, 6.9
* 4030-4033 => -2.19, 7.5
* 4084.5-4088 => -2.40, 9.1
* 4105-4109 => -2.28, 8.1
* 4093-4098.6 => -2.24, 7.9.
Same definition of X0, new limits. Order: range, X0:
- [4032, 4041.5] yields 4038.20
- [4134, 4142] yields 4141.79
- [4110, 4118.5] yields 4117.07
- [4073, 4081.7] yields 4080.26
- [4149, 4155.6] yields 4152.29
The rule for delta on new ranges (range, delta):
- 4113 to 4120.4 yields 4117.07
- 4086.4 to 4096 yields 4087.78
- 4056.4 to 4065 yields 4060.58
